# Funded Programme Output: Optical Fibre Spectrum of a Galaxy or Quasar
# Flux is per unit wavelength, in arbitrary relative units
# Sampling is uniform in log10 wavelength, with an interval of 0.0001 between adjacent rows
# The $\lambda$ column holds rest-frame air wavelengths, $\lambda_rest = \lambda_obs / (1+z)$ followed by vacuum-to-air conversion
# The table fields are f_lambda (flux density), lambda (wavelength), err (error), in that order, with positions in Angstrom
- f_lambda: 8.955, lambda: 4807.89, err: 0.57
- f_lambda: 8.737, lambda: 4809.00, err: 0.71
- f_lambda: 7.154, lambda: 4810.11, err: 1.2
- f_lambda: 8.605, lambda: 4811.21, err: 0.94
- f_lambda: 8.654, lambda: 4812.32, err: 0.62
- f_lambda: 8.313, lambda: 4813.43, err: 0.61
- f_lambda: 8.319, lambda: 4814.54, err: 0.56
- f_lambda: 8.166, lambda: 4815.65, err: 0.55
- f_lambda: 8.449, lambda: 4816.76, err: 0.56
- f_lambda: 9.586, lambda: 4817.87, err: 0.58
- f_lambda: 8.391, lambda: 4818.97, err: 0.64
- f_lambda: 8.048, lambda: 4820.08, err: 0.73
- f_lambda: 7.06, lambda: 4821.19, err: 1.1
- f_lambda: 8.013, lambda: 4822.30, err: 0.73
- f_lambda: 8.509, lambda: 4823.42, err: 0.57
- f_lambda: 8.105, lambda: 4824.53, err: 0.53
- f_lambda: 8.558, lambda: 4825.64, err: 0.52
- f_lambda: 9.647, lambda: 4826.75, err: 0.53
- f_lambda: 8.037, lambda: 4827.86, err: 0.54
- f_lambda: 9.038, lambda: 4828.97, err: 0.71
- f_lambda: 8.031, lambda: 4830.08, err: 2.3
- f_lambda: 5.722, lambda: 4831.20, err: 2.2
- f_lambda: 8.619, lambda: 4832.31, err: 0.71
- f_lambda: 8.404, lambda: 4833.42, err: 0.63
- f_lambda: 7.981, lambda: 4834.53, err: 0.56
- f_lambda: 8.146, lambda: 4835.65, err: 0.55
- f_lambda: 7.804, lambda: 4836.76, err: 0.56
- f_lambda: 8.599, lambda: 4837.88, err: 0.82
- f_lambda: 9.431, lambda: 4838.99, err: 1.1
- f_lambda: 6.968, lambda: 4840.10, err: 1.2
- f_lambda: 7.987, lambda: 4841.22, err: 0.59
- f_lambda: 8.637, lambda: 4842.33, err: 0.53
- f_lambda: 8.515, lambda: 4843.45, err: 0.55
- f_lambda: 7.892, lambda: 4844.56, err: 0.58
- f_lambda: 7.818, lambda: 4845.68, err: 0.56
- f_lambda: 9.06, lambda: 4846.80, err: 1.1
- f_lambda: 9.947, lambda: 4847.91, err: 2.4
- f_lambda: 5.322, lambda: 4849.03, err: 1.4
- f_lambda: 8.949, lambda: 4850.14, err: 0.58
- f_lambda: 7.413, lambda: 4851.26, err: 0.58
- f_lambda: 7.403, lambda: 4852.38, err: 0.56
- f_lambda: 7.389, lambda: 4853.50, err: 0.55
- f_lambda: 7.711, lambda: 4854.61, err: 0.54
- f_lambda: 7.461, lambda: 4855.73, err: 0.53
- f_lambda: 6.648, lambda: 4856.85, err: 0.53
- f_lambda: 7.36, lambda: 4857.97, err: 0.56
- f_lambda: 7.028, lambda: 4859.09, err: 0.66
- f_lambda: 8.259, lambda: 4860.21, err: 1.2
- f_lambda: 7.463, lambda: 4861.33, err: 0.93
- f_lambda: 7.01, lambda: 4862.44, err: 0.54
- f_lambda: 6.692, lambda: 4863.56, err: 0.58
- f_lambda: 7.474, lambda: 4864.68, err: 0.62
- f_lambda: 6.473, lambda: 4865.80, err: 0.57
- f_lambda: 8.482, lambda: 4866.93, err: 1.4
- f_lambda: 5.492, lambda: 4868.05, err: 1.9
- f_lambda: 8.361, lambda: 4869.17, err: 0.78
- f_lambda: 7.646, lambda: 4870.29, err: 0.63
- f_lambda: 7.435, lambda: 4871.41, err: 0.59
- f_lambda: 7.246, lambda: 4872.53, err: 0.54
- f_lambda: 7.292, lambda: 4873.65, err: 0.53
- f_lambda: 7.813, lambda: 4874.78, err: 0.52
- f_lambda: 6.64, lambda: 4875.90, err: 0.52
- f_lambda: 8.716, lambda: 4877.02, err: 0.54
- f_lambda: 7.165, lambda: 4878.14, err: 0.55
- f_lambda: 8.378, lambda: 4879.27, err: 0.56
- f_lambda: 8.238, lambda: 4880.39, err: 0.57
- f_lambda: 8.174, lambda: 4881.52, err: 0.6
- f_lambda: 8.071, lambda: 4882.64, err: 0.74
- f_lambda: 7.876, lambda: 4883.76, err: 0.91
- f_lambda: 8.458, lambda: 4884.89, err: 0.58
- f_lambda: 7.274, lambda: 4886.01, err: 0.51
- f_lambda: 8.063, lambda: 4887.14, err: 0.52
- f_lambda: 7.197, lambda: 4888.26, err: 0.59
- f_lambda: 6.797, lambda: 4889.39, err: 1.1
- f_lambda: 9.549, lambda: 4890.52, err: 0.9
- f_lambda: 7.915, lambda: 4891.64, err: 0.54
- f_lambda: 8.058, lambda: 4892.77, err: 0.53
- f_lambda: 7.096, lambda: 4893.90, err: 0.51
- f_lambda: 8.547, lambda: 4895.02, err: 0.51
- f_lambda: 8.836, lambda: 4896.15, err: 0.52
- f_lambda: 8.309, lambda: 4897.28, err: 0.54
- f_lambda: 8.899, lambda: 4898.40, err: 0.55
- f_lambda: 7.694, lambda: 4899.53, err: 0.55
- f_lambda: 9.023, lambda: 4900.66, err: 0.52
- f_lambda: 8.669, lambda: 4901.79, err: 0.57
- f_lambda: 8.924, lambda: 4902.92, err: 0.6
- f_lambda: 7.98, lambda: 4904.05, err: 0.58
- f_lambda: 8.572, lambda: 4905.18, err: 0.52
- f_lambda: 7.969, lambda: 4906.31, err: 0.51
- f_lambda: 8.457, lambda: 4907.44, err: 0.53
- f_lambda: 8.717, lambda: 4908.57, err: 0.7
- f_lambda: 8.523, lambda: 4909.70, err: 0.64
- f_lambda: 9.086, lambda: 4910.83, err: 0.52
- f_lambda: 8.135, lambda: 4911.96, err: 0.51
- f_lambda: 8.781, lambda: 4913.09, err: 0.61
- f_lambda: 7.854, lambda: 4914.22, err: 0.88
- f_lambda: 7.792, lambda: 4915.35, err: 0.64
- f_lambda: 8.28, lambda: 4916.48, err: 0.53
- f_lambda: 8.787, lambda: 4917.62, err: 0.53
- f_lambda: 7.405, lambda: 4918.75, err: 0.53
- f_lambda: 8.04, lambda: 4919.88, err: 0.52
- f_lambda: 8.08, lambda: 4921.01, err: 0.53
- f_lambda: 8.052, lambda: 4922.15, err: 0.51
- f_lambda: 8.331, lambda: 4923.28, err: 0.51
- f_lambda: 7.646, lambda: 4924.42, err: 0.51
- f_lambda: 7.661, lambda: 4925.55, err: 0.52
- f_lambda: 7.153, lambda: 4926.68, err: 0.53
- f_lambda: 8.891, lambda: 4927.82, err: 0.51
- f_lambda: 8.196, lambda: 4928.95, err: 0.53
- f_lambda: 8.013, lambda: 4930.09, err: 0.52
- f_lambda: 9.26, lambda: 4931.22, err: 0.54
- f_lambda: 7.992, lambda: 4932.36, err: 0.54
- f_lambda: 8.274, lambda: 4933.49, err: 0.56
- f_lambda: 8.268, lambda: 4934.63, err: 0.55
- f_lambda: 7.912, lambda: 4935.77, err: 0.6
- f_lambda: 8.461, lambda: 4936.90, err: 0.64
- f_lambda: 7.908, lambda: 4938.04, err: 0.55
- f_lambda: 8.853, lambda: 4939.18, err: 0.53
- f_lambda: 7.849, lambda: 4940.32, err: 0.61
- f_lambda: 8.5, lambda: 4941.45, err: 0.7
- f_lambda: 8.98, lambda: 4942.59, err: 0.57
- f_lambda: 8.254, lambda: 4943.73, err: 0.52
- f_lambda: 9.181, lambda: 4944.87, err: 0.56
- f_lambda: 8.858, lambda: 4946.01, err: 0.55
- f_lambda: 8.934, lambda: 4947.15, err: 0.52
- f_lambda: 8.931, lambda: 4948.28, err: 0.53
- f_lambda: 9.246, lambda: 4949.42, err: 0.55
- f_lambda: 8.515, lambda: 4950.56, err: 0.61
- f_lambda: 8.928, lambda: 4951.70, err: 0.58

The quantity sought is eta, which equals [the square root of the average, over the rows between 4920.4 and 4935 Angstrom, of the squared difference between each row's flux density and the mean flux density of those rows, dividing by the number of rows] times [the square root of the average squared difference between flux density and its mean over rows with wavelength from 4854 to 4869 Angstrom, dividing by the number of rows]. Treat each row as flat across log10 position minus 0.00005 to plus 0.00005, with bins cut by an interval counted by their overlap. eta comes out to 0.38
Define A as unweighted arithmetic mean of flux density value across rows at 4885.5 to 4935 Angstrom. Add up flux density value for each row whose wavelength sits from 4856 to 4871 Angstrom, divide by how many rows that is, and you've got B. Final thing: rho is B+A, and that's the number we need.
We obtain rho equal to 15.5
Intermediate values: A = 8.21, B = 7.3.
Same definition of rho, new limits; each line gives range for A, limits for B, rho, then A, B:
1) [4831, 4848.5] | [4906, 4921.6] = 16.5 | 8.22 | 8.3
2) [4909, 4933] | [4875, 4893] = 16.1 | 8.19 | 7.9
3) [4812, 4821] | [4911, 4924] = 16.6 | 8.49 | 8.1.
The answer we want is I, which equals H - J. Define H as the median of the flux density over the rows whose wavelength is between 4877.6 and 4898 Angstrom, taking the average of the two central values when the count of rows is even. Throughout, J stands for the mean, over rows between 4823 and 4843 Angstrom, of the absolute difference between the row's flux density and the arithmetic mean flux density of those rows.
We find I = 7.5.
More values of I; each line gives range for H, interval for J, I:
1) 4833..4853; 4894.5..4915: 7.7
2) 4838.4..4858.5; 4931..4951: 7.4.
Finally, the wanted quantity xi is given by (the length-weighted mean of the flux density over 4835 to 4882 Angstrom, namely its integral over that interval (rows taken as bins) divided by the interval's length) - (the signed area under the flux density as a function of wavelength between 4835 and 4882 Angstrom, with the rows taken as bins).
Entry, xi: -355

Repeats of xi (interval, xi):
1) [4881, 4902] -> -162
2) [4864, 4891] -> -199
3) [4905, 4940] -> -280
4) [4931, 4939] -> -58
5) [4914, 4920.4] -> -43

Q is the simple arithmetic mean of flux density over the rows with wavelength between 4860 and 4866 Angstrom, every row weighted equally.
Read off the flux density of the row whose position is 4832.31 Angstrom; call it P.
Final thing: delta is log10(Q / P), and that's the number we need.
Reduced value -0.076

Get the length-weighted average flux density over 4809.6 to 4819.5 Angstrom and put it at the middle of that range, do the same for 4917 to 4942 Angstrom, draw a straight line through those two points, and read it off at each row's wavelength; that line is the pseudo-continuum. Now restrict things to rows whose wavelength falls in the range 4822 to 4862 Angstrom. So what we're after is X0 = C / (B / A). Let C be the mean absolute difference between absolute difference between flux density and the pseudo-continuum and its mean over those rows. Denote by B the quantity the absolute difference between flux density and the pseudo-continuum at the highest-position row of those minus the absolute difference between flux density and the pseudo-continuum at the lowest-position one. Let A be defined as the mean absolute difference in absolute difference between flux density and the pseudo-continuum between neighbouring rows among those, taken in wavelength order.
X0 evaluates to 0.7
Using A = 0.62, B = 0.5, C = 0.49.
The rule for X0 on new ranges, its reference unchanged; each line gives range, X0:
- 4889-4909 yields -0.1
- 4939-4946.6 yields 6.9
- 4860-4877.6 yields 1.4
